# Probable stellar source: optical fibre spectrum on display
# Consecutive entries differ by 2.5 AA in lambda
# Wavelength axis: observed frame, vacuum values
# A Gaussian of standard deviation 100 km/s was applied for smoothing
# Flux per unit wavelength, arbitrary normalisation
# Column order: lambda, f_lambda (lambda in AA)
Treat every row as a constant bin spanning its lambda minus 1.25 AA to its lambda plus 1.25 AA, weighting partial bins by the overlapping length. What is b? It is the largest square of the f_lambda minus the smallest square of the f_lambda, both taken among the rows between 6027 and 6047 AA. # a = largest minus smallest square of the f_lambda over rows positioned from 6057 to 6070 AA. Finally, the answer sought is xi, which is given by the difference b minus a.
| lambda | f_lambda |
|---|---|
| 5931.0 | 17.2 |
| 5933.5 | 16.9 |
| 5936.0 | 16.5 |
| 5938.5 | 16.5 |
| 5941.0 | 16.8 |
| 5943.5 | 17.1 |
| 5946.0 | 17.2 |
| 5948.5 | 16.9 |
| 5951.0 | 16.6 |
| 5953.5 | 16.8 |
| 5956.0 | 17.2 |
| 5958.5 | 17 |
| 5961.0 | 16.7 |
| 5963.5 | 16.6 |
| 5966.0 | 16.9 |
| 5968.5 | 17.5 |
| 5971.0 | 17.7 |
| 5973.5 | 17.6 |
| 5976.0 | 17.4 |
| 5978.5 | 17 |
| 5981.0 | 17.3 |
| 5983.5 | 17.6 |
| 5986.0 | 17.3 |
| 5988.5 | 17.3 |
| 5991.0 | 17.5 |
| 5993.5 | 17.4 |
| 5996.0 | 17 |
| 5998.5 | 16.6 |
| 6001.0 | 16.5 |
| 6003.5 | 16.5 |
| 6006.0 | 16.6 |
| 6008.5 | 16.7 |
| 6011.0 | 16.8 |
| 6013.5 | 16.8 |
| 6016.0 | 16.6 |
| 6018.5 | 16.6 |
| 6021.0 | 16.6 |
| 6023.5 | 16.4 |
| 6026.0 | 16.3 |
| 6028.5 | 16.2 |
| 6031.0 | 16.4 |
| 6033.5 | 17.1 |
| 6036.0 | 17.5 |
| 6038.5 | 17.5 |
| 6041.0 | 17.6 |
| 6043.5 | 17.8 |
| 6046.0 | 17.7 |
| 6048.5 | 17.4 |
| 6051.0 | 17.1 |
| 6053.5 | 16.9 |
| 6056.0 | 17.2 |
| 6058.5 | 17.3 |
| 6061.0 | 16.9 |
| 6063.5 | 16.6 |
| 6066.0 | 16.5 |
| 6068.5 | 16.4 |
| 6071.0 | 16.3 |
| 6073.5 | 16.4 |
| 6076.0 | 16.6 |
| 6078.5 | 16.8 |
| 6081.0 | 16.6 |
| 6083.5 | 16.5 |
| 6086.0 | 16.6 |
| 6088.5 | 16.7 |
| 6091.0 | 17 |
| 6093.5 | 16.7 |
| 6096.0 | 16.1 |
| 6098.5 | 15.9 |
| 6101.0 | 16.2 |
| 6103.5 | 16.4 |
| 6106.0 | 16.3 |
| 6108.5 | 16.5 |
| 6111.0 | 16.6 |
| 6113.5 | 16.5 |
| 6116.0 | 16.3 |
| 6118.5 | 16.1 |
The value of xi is 24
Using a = 30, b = 54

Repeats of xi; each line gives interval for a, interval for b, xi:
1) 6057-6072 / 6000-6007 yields -30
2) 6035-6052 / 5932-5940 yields -11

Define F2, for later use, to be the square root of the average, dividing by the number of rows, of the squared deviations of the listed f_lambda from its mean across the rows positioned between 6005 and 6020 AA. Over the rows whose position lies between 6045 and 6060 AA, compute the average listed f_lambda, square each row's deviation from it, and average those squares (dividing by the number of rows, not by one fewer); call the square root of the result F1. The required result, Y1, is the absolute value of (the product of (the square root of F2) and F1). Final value 0.075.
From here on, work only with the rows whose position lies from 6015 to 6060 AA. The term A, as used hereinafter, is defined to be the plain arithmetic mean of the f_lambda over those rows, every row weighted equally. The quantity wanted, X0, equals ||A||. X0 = 17.0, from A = 17.0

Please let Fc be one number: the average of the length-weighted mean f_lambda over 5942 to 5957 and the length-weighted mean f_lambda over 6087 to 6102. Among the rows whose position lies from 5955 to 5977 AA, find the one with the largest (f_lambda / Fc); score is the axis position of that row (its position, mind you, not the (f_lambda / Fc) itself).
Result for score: 5971.0 AA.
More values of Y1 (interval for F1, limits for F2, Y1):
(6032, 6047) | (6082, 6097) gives 0.115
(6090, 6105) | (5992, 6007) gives 0.213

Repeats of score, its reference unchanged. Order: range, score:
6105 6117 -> 6111.0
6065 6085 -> 6078.5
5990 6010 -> 5991.0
